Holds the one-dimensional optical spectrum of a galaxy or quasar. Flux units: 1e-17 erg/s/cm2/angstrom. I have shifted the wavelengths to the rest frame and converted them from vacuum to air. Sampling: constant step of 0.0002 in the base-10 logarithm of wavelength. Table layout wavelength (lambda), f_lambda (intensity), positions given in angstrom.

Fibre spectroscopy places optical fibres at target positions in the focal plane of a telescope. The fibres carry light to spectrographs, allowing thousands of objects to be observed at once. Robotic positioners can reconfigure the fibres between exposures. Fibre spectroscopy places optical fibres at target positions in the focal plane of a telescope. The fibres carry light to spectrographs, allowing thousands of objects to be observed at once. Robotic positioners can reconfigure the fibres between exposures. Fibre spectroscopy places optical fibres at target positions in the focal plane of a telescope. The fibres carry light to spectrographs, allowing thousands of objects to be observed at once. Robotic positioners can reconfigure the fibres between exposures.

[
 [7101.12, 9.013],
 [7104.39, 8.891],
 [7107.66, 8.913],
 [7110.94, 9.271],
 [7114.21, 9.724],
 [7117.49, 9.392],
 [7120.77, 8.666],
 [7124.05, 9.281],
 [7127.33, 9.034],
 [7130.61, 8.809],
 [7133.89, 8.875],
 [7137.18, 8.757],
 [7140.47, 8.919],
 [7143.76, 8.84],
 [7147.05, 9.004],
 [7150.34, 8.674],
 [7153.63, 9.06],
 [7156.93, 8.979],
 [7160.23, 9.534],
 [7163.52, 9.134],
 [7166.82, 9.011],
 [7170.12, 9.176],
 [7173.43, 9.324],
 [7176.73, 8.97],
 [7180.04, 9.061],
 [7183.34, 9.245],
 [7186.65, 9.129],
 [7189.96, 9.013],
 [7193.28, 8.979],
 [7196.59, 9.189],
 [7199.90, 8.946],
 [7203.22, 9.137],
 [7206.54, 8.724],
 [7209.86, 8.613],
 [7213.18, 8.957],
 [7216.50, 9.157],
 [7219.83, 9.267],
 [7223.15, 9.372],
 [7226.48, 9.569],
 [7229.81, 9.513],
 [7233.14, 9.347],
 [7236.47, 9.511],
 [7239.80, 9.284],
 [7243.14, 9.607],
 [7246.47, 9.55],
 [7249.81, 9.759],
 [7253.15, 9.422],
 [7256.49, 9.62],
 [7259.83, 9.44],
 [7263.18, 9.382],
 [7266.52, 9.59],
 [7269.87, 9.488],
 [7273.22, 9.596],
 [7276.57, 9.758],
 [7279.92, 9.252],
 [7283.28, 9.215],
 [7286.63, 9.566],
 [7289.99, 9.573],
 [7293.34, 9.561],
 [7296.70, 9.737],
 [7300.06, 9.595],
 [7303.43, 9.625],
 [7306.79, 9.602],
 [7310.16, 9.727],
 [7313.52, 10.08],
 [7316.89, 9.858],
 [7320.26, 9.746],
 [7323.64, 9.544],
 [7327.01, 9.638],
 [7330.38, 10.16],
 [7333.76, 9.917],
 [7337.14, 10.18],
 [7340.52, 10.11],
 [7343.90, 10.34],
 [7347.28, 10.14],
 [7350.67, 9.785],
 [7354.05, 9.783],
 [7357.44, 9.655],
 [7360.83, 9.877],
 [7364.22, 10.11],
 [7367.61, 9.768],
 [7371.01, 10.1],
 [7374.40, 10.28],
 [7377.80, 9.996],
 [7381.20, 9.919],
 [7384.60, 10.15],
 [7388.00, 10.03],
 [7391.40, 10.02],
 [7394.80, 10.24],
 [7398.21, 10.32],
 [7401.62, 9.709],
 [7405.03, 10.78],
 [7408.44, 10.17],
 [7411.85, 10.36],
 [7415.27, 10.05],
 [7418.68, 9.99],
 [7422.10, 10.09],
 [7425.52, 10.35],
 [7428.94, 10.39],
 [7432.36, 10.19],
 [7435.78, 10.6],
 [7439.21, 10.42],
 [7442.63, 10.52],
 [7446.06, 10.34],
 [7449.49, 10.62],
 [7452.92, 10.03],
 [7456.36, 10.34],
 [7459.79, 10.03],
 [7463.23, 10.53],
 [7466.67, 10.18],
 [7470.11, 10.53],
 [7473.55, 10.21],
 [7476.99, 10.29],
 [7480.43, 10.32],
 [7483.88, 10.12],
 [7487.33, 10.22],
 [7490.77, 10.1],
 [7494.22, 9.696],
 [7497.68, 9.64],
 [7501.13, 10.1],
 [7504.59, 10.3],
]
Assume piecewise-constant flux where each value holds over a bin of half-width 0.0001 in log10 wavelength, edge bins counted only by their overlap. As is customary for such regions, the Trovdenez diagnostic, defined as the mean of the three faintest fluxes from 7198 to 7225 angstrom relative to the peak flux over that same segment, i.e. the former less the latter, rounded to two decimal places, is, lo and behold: -0.61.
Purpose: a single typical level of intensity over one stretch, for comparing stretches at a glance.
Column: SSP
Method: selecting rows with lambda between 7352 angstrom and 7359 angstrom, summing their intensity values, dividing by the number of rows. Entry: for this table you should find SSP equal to 9.7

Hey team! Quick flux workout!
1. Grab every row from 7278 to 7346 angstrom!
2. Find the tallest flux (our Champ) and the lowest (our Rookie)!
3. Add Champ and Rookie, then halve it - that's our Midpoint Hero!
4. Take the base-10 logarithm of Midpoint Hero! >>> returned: 0.99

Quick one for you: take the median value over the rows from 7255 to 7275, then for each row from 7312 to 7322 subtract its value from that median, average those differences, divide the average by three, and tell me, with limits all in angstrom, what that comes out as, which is -0.12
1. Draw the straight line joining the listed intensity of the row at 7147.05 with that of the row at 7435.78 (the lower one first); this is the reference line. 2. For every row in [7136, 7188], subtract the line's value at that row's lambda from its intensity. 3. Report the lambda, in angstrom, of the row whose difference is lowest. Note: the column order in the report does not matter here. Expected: 7150.34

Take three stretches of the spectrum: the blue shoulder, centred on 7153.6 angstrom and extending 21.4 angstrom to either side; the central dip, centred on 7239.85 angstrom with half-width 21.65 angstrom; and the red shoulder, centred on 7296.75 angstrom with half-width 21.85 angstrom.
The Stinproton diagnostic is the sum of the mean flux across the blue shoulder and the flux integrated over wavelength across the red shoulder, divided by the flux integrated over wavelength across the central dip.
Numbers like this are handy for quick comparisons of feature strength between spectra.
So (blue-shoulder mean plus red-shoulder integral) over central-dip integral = 1.05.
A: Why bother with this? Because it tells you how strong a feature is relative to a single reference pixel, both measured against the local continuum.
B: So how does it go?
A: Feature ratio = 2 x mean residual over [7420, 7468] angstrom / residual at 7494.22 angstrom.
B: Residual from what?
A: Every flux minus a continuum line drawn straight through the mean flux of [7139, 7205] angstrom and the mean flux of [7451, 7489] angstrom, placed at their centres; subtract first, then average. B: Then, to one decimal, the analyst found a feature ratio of -0.5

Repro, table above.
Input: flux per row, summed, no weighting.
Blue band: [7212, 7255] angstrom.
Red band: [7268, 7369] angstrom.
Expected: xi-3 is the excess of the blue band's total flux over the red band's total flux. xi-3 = -171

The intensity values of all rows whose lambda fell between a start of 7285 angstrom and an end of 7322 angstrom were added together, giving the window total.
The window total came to 107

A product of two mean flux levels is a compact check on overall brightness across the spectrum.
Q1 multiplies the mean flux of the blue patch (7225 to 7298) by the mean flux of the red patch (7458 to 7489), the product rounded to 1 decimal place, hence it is 97.7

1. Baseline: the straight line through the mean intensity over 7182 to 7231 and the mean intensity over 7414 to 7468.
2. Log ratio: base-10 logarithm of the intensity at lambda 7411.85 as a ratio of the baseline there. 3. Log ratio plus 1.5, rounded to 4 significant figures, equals 1.509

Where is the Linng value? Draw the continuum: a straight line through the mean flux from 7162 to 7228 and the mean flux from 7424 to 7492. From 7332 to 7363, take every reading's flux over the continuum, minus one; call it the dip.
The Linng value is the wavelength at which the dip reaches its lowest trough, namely 7357.44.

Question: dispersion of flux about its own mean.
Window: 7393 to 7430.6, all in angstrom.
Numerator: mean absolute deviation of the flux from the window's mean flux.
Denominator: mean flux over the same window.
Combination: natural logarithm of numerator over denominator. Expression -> -3.93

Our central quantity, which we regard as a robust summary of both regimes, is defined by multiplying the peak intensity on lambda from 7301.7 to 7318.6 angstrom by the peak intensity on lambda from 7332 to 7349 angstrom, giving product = 104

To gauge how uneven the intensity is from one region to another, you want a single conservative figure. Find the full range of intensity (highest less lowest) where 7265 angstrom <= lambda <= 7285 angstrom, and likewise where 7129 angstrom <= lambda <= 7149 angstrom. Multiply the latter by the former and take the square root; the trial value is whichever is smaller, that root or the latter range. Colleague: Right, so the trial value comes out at 0.2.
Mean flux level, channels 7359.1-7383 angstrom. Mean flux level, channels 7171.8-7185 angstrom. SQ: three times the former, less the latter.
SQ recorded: 20.9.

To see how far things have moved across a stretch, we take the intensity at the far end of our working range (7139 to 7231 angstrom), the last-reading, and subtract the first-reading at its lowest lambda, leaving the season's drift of 0.59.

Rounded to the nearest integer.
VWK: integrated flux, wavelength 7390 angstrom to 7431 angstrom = 418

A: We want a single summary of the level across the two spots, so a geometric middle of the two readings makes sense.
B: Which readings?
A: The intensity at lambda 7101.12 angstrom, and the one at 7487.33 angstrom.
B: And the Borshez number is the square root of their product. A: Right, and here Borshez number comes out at 9.6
